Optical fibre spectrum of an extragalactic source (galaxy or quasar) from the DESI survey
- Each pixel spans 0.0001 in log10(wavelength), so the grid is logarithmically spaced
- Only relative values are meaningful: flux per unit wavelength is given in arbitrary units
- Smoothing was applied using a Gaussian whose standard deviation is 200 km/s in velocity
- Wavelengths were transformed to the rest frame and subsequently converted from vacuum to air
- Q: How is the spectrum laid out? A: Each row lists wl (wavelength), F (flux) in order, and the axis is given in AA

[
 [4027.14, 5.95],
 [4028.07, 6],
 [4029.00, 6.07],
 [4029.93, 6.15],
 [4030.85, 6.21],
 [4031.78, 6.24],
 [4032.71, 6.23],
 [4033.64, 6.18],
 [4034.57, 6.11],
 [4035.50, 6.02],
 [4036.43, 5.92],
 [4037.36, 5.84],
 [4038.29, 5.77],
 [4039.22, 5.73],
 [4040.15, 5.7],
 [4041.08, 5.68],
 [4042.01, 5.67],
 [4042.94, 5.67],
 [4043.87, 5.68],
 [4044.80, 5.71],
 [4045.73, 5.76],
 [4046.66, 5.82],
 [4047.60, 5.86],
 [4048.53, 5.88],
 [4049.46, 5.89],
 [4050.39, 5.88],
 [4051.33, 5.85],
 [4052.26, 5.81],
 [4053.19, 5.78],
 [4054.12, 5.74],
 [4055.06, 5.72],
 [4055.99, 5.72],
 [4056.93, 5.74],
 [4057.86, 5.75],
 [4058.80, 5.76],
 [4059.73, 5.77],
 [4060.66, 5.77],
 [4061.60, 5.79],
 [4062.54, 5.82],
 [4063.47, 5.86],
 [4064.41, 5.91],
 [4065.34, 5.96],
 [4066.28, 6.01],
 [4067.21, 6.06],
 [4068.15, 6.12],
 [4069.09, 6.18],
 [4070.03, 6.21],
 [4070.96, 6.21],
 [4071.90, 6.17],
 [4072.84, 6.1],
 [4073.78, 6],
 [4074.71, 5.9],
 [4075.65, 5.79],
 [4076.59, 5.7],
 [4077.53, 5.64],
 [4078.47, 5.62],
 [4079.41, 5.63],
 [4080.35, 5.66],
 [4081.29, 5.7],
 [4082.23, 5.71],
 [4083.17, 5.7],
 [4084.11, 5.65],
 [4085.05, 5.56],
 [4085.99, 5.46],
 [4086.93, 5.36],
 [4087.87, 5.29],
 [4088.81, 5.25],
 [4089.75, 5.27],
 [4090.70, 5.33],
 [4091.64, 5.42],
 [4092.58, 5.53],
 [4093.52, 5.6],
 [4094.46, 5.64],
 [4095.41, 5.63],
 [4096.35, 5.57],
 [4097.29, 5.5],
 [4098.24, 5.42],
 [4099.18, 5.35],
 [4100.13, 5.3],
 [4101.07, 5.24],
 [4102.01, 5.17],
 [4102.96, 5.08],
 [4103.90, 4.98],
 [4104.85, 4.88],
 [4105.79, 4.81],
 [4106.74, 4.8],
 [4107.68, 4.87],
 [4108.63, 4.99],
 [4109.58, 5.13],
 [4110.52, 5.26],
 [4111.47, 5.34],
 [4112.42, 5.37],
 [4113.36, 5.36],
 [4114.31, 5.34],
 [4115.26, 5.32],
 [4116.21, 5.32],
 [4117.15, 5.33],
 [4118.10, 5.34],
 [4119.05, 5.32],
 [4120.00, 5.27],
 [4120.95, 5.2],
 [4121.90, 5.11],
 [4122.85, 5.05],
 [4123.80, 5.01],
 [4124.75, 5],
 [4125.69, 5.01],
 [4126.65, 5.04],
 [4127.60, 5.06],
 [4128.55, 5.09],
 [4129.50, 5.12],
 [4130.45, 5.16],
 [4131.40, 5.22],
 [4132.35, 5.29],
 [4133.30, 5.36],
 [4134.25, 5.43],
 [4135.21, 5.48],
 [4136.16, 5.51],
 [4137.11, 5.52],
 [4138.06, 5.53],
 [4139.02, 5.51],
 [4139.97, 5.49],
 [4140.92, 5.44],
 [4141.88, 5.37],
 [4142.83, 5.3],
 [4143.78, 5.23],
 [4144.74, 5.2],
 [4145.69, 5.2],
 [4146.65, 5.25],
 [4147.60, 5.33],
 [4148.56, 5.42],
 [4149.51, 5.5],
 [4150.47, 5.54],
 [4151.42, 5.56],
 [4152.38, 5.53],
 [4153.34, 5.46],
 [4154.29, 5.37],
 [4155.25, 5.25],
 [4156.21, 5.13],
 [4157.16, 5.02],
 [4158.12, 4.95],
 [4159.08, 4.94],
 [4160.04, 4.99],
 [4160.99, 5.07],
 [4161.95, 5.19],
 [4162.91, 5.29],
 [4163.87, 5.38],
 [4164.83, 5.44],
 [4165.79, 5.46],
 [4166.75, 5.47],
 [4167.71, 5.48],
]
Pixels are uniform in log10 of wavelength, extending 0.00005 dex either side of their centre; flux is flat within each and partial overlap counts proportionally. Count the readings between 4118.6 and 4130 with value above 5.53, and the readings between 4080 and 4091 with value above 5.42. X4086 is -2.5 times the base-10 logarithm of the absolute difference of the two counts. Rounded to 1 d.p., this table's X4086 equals -2.1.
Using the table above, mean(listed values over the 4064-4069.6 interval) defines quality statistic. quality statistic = 6.04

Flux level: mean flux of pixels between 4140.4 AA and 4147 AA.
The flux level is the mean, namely 5.28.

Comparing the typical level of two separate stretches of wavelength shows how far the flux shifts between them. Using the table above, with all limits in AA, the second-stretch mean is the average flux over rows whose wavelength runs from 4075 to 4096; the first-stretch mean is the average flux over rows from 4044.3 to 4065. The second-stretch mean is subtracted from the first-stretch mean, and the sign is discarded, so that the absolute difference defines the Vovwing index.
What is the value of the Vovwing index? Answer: 0.25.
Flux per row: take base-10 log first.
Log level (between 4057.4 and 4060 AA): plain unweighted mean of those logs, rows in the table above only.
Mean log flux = 0.76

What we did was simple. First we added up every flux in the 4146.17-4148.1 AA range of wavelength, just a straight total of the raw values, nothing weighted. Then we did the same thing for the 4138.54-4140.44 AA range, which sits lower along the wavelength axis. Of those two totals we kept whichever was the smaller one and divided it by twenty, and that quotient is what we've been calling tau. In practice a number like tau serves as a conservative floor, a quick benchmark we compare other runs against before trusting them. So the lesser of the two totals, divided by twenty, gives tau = 0.529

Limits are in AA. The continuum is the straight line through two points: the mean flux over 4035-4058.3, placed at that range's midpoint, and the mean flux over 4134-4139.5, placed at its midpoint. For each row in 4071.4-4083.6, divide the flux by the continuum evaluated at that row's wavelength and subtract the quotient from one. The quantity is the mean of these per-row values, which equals -0.02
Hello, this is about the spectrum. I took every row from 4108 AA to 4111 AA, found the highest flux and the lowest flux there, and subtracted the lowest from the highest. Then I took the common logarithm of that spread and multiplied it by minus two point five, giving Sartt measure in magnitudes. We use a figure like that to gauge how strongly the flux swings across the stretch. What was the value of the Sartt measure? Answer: 1.4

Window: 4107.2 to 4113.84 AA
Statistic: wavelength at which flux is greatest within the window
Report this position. 4112.42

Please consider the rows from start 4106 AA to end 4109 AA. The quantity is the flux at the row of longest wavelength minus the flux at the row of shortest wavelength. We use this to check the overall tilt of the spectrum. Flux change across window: 0.19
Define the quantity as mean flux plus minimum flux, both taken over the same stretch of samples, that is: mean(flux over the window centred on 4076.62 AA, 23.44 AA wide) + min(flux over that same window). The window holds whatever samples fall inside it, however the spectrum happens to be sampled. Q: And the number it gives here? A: 11.1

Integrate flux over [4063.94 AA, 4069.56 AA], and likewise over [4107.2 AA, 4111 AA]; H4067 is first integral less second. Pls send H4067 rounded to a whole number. 15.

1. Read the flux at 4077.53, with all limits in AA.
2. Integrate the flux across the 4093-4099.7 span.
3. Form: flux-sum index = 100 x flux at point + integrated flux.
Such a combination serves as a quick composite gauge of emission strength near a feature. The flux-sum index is 601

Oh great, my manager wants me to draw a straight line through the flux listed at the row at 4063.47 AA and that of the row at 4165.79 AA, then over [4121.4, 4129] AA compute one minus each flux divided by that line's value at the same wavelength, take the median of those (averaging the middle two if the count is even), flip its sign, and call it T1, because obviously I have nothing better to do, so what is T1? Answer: -0.102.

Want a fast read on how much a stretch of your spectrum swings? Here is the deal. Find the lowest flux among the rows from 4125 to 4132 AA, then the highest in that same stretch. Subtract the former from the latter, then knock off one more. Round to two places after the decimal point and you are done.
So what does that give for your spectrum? -0.79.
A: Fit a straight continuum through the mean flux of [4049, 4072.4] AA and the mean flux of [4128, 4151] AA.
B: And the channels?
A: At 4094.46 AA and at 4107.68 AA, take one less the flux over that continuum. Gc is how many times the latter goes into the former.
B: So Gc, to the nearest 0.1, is 0.0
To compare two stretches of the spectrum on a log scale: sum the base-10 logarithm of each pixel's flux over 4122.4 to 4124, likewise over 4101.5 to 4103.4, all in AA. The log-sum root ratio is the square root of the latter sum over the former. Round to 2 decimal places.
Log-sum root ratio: 1.01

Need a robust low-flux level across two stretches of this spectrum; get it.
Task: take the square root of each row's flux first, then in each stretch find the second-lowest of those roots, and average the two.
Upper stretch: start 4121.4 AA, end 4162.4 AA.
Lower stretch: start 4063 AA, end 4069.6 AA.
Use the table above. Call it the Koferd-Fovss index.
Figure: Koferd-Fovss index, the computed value 2.33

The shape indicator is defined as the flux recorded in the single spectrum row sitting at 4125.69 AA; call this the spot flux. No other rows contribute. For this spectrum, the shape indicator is 5.01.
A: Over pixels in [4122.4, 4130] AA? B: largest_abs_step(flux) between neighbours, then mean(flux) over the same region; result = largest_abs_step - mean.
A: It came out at -5.0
